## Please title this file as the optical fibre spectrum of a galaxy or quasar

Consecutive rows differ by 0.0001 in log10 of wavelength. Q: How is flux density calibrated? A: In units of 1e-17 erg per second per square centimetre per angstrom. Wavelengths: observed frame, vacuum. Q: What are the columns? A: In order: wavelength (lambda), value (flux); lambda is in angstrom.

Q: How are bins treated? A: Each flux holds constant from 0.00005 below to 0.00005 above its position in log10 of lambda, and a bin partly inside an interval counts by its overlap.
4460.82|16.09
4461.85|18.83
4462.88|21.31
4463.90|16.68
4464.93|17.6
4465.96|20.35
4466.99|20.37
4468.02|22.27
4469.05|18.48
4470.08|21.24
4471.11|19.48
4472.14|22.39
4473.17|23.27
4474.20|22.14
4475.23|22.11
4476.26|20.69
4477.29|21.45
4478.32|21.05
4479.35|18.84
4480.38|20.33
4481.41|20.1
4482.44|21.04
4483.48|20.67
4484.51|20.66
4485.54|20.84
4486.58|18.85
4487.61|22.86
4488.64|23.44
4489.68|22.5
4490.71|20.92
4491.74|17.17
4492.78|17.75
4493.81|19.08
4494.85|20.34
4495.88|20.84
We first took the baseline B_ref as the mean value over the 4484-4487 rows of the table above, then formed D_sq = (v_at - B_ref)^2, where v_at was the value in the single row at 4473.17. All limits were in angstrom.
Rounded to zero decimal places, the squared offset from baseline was 10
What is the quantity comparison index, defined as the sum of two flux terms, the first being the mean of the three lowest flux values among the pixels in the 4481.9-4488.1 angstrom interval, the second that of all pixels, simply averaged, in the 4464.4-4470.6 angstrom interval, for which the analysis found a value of 40.1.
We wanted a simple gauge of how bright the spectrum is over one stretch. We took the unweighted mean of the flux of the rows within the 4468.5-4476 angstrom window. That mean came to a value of 21.3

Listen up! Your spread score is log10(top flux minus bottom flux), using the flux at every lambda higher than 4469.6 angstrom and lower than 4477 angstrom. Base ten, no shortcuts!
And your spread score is 0.58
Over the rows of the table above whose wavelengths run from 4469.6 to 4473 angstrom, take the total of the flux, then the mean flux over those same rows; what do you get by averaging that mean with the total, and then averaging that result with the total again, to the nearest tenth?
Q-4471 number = 52.6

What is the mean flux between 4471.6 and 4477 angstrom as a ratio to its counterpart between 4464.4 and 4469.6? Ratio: 1.116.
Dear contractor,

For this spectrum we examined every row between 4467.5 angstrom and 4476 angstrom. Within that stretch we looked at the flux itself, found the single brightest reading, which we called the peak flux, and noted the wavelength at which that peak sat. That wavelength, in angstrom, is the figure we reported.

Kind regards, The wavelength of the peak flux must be 4473.17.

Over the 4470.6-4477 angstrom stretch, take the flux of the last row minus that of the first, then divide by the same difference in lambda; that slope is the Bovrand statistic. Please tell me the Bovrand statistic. 0.2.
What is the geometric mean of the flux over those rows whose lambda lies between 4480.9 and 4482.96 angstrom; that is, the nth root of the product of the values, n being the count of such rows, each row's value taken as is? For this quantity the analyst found 20.6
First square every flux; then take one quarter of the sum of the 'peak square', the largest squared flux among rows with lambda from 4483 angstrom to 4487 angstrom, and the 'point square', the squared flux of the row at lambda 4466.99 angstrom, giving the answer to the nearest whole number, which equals 212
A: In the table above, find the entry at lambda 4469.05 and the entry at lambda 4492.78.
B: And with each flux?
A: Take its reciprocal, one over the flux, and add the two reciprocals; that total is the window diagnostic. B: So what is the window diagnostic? 0.110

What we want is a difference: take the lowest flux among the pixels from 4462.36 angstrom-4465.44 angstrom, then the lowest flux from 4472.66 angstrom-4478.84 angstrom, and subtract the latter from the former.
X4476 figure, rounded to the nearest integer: -4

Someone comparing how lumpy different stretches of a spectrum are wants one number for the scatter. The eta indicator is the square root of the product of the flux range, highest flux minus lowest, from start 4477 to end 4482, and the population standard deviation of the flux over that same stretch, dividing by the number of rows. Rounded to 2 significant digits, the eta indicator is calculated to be 1.5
